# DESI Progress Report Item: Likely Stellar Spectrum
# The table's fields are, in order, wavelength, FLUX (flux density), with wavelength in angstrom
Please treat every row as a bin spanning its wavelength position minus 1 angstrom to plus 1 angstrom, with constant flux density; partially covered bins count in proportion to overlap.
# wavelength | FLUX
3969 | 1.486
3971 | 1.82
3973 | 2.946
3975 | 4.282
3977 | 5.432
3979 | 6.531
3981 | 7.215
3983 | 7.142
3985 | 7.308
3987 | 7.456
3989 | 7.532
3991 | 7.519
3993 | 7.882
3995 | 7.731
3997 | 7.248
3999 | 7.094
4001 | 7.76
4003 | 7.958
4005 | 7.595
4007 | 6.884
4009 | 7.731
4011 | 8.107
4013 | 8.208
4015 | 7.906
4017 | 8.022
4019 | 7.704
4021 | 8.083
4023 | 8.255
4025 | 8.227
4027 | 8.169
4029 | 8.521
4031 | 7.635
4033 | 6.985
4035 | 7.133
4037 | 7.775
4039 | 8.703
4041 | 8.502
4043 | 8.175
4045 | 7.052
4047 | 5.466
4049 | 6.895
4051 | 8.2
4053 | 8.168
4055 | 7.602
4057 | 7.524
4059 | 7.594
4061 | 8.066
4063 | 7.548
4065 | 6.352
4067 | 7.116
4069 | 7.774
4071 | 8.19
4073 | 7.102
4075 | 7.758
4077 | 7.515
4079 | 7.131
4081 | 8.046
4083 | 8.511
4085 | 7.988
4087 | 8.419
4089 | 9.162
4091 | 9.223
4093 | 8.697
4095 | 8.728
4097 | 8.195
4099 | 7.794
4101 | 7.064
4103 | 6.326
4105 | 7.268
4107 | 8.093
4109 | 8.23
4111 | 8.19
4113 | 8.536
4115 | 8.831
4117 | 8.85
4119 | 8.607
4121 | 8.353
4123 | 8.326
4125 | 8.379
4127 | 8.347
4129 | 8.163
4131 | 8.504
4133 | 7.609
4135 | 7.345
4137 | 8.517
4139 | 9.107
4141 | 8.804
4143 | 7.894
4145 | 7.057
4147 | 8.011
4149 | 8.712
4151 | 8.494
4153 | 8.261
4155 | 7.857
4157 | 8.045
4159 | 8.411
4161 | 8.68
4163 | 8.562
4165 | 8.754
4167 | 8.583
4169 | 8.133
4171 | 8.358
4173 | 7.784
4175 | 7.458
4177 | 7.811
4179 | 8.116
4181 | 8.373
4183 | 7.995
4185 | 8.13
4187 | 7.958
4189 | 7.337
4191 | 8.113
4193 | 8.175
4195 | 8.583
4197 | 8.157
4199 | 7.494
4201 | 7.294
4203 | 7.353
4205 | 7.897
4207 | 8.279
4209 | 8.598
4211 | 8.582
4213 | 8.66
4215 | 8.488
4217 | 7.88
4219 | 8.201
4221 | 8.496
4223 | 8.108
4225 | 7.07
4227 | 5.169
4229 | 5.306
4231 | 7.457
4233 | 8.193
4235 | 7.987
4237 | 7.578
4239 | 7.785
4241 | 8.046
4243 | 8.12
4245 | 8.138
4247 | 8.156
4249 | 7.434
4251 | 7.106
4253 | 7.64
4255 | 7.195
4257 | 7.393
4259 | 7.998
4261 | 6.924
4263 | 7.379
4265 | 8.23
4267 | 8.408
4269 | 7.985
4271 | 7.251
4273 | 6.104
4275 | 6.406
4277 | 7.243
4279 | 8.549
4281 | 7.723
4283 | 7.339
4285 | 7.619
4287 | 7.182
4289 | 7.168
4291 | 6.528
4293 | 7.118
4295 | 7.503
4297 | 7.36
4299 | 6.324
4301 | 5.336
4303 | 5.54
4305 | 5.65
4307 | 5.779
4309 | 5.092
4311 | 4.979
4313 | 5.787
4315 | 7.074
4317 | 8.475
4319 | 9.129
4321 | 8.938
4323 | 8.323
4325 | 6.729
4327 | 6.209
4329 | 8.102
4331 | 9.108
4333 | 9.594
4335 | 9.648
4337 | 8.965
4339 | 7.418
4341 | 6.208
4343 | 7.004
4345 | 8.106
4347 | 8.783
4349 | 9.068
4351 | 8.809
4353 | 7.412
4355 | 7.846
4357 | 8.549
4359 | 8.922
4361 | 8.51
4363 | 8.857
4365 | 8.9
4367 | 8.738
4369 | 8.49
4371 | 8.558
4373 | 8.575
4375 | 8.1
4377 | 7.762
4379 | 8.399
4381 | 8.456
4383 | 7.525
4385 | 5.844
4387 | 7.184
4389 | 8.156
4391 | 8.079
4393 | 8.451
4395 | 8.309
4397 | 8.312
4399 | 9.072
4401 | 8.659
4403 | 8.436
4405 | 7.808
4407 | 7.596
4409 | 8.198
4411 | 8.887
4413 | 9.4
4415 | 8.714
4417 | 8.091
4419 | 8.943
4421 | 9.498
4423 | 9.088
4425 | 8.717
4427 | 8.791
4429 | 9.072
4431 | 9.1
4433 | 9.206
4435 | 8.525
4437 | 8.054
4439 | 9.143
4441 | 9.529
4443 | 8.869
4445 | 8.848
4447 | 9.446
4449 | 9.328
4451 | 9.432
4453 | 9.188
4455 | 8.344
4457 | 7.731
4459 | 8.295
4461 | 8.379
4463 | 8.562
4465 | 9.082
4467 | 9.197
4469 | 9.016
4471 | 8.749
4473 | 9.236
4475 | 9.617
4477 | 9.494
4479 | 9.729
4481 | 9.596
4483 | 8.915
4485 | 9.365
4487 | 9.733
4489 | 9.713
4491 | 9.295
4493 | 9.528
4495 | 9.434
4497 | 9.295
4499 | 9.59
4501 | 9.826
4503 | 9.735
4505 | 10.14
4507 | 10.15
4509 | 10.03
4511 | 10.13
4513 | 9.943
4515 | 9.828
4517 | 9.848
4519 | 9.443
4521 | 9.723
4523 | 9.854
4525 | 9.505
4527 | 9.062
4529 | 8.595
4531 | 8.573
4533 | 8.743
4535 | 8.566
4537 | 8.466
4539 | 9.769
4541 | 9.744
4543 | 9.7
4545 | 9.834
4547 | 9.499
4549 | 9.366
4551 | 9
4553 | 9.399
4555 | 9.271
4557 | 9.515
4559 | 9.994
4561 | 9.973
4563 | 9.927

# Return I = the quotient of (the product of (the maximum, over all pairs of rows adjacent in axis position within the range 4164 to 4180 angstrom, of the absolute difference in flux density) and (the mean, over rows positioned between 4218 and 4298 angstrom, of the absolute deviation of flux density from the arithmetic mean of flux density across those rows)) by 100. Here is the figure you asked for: 0.0032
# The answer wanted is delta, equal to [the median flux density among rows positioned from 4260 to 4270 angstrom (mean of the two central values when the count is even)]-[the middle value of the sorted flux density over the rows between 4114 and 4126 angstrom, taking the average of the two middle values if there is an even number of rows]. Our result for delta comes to -0.51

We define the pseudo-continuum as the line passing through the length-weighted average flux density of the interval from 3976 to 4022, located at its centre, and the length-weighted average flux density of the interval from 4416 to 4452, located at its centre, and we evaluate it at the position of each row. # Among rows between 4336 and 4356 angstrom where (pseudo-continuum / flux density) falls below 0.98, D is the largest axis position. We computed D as 4349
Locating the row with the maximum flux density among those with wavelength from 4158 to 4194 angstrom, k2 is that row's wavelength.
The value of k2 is 4165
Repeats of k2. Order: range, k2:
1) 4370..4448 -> 4441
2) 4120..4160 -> 4139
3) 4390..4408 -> 4399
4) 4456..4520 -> 4507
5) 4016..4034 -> 4029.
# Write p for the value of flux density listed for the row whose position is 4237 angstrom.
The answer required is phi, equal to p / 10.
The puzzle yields 0.76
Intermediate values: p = 7.578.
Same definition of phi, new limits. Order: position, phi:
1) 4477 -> 0.95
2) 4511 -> 1.01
